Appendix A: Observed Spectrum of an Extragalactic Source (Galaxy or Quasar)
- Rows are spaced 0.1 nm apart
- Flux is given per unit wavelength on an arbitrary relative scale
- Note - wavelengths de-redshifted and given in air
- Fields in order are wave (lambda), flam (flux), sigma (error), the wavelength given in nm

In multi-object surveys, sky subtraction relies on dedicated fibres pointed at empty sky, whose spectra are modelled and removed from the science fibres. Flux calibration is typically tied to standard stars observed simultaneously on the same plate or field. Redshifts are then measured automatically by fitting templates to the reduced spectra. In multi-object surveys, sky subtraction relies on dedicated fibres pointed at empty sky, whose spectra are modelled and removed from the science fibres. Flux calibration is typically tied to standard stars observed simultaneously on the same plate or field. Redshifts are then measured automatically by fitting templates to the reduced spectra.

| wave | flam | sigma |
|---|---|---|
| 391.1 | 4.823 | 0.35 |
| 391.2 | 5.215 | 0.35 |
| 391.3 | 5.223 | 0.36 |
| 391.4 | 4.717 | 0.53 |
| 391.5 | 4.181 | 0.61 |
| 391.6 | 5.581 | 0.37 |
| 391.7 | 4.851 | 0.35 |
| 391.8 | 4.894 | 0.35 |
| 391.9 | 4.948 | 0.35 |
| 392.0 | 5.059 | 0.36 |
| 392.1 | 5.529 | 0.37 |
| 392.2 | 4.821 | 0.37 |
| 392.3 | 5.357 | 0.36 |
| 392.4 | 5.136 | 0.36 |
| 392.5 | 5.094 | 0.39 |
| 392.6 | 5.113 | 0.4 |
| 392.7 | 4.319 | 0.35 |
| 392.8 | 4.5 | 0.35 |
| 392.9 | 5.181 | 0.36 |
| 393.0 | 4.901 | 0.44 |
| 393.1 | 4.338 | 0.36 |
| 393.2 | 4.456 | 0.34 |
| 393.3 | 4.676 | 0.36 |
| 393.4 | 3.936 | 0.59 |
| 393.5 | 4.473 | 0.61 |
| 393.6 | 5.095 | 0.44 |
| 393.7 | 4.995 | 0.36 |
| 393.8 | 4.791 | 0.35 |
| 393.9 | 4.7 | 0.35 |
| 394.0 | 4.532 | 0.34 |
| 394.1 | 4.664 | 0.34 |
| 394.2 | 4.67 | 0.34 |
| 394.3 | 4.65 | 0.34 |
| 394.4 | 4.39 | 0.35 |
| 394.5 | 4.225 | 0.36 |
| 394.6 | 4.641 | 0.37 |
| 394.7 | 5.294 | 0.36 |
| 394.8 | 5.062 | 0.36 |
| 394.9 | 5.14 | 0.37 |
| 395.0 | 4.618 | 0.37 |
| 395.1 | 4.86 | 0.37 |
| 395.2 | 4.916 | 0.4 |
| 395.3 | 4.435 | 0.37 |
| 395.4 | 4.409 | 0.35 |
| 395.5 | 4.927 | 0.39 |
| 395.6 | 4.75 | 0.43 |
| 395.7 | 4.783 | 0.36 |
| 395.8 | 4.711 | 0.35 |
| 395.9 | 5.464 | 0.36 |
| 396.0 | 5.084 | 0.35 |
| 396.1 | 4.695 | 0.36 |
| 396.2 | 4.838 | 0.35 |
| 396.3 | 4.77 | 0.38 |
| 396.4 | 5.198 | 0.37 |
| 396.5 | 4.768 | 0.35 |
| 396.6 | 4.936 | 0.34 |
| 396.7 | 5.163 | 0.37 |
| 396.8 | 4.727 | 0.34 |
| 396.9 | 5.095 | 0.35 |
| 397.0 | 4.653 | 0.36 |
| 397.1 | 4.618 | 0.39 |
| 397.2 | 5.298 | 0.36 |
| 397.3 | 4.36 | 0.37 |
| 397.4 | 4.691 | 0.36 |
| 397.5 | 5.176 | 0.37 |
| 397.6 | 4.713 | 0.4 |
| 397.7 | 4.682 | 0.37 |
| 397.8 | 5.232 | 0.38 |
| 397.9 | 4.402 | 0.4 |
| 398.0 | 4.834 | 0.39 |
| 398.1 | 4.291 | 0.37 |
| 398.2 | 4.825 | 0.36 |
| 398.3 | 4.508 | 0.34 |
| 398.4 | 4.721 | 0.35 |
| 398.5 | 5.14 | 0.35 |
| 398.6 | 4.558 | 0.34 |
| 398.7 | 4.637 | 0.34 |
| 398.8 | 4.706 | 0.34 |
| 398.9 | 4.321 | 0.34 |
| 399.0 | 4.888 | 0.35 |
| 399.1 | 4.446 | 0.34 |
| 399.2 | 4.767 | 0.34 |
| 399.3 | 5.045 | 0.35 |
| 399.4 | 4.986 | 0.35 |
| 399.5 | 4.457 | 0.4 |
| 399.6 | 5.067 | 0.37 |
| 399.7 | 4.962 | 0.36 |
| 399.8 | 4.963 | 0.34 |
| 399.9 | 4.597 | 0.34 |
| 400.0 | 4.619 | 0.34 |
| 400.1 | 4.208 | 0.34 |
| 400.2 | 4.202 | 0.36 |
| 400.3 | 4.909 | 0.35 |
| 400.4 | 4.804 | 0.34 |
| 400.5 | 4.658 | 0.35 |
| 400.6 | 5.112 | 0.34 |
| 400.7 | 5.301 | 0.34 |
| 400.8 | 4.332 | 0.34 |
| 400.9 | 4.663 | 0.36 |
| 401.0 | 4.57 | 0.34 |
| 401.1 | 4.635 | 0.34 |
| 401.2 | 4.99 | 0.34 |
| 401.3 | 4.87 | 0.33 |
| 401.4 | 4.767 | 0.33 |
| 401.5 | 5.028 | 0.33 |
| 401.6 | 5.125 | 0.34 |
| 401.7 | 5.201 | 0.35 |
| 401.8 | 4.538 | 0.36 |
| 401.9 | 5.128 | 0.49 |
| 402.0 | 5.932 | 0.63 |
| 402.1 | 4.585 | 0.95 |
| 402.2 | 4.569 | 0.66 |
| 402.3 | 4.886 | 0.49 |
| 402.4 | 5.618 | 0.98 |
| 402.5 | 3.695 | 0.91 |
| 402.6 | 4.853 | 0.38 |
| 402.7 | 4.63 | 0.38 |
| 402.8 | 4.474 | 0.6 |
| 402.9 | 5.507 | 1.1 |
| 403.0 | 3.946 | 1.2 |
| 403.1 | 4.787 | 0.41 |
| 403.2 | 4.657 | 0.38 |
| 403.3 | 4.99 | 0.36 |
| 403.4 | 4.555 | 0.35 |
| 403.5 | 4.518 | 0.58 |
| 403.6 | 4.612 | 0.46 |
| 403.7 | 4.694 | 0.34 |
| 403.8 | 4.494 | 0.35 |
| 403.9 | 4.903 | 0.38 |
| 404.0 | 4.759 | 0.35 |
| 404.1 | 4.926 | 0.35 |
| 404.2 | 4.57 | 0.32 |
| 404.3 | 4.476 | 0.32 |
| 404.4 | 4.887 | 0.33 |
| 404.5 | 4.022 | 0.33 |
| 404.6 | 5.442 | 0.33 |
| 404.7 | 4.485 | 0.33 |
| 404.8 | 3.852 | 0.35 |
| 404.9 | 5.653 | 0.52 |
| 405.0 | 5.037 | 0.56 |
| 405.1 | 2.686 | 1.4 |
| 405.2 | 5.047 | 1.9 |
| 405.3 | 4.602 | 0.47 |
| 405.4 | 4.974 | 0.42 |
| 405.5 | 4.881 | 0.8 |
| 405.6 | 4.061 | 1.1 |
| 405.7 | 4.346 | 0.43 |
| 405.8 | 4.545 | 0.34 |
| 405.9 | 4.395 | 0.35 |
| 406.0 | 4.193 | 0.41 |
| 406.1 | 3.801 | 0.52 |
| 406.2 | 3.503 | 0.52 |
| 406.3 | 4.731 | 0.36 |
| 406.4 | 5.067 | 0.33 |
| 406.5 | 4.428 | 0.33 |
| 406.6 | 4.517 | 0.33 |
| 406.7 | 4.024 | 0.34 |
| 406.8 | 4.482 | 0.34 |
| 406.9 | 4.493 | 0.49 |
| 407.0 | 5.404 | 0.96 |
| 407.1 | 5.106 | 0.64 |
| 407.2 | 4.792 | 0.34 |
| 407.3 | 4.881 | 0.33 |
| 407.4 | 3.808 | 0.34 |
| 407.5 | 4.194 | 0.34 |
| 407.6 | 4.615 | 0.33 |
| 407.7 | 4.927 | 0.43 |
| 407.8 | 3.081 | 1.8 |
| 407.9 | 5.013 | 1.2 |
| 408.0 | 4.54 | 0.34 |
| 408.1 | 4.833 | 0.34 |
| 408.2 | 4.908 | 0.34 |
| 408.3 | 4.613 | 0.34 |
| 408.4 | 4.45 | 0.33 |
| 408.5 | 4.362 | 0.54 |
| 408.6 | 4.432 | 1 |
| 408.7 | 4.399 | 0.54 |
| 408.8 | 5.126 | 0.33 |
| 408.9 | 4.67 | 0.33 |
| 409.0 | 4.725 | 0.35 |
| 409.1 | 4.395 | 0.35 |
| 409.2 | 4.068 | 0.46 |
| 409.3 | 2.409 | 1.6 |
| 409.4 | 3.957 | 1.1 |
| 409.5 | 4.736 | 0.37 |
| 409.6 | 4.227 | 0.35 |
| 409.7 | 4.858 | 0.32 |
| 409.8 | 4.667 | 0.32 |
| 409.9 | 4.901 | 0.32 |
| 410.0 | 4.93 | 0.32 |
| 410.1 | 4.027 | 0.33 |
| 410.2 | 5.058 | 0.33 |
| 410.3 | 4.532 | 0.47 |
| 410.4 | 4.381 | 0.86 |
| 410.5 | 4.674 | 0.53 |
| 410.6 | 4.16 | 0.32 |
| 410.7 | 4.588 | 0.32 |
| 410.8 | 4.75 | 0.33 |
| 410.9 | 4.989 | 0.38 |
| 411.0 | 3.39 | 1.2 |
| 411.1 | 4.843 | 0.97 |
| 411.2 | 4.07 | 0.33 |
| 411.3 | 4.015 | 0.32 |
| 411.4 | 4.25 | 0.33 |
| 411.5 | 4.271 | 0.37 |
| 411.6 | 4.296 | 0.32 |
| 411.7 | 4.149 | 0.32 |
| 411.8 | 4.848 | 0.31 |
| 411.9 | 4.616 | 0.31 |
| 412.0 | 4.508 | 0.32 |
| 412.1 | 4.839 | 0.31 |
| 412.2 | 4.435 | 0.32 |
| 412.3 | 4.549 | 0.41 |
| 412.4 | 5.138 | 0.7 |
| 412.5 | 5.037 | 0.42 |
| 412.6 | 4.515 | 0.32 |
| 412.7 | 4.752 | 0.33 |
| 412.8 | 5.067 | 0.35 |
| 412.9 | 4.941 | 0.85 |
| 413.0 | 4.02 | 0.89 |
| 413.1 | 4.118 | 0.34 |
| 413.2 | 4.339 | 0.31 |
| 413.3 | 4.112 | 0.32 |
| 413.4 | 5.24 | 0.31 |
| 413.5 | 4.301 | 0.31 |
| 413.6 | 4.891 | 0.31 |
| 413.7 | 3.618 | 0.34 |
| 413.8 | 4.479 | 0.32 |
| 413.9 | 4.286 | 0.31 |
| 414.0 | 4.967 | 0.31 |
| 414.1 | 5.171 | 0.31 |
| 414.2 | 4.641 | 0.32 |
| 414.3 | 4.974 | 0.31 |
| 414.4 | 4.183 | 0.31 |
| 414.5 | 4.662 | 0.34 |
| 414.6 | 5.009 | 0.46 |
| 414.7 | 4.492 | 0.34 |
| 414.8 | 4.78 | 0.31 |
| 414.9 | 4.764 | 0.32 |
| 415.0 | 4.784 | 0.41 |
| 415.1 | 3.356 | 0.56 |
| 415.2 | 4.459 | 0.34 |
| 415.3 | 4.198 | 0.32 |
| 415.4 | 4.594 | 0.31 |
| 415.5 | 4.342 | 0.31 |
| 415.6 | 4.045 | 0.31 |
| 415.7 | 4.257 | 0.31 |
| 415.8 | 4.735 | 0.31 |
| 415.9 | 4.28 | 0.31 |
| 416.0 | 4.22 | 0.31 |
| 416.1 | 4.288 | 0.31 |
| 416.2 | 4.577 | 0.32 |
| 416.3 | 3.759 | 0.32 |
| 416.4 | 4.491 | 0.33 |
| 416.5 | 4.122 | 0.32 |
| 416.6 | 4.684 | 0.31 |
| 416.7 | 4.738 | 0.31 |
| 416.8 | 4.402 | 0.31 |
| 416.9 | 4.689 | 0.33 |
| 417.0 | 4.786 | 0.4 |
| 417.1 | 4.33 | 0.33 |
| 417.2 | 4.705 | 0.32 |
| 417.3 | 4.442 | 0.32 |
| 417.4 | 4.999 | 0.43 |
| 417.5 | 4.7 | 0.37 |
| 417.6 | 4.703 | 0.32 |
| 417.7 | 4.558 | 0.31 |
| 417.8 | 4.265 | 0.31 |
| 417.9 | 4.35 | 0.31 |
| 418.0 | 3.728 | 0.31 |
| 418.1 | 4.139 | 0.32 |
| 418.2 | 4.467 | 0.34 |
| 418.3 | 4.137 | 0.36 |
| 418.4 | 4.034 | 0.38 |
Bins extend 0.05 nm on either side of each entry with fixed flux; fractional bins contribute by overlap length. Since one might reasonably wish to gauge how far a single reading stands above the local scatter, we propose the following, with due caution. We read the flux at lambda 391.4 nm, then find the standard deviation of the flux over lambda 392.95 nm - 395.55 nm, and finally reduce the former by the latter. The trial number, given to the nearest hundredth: 4.41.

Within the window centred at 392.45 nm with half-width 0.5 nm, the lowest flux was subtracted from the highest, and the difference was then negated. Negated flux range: -1.21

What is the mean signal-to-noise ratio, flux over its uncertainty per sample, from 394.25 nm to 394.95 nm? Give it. 13.3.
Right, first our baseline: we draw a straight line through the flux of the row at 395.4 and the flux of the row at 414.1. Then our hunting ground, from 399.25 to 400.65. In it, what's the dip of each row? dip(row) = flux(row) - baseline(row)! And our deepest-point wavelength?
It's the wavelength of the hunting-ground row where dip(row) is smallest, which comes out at 400.2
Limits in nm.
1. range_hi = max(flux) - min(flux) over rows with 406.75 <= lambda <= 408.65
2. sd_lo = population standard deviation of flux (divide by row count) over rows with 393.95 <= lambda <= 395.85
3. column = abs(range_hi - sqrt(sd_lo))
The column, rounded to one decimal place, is 1.8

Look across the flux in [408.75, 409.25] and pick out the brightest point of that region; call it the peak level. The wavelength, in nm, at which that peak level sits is 408.8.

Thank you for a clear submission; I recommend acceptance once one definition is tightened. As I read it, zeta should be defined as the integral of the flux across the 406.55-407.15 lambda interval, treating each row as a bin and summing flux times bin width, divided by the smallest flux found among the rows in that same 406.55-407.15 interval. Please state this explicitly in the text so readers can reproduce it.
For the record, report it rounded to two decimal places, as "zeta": 0.70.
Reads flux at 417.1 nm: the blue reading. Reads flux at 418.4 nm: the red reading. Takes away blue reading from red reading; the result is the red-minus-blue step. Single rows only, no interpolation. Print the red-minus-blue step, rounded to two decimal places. -0.30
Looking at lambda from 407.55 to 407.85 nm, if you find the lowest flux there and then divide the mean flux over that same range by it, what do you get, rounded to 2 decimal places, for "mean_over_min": 1.37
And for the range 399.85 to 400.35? 1.07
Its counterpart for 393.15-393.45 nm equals 1.11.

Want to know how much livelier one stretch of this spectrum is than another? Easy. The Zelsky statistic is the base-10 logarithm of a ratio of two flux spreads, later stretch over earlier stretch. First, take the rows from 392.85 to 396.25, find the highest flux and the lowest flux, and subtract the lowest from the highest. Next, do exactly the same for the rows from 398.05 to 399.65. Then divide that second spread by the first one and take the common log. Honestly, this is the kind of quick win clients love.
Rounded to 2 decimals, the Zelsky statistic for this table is -0.26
